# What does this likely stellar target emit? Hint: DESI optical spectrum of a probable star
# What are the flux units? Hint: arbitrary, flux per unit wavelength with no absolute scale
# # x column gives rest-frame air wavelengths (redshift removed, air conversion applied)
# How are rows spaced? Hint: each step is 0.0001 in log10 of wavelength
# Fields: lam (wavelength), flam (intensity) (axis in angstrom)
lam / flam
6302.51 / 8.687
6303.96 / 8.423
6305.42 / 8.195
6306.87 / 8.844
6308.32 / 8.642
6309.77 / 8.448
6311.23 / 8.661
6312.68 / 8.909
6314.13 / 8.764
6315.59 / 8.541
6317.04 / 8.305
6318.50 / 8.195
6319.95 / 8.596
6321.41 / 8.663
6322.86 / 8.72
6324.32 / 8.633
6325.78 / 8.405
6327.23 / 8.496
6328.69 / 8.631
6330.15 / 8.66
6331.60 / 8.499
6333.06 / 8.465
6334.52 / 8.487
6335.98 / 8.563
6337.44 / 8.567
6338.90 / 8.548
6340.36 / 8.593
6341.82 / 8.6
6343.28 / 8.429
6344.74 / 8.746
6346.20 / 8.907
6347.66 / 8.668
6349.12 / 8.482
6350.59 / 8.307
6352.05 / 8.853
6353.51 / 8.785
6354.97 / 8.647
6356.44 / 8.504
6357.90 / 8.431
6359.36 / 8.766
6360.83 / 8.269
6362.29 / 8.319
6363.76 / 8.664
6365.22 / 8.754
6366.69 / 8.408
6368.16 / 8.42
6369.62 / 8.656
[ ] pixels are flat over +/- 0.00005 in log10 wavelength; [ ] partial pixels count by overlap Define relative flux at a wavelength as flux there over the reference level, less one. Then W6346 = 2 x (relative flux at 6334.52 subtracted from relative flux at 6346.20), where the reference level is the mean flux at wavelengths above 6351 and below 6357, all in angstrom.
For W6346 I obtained 0.10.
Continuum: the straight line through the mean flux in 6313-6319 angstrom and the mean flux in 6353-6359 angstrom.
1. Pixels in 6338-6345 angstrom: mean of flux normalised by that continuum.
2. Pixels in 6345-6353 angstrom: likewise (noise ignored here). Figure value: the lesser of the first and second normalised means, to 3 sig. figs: 1.00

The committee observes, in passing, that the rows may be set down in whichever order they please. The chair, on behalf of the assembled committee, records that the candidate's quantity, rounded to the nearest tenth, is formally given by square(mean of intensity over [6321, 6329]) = 73.8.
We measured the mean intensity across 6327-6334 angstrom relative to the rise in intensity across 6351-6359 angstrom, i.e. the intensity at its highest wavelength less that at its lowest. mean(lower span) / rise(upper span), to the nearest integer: -20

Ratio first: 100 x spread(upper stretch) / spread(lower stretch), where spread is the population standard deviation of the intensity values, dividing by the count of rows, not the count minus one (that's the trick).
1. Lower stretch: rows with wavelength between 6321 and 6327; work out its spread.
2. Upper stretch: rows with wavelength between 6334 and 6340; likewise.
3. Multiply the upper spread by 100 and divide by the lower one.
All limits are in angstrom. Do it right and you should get 27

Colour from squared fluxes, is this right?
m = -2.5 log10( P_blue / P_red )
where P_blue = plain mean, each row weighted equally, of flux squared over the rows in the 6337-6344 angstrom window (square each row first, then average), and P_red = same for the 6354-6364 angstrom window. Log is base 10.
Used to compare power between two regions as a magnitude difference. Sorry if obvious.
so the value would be -0.008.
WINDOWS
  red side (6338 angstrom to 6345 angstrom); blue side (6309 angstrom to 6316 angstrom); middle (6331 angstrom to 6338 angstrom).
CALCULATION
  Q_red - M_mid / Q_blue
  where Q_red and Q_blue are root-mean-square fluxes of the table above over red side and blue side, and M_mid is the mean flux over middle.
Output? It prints 7.60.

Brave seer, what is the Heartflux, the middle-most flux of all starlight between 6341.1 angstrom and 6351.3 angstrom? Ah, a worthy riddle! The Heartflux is 8.60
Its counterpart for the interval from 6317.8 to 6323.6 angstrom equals 8.63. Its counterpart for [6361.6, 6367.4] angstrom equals 8.54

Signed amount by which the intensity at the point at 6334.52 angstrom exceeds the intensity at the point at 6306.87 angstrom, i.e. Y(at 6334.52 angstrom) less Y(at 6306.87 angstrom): -0.4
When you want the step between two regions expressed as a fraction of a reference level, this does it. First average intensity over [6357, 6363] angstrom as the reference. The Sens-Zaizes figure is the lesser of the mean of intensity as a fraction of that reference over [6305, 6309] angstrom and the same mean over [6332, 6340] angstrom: 1.01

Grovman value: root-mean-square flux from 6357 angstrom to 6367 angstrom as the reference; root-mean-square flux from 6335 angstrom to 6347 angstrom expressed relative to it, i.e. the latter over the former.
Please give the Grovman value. 1.01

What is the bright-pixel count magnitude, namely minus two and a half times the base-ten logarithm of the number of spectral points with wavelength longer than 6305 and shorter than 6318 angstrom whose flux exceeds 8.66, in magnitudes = -1.5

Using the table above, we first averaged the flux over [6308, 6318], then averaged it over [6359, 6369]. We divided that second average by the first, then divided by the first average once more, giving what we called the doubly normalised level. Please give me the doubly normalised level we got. 0.115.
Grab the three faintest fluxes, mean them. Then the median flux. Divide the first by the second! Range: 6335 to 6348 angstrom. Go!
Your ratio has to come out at 0.991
